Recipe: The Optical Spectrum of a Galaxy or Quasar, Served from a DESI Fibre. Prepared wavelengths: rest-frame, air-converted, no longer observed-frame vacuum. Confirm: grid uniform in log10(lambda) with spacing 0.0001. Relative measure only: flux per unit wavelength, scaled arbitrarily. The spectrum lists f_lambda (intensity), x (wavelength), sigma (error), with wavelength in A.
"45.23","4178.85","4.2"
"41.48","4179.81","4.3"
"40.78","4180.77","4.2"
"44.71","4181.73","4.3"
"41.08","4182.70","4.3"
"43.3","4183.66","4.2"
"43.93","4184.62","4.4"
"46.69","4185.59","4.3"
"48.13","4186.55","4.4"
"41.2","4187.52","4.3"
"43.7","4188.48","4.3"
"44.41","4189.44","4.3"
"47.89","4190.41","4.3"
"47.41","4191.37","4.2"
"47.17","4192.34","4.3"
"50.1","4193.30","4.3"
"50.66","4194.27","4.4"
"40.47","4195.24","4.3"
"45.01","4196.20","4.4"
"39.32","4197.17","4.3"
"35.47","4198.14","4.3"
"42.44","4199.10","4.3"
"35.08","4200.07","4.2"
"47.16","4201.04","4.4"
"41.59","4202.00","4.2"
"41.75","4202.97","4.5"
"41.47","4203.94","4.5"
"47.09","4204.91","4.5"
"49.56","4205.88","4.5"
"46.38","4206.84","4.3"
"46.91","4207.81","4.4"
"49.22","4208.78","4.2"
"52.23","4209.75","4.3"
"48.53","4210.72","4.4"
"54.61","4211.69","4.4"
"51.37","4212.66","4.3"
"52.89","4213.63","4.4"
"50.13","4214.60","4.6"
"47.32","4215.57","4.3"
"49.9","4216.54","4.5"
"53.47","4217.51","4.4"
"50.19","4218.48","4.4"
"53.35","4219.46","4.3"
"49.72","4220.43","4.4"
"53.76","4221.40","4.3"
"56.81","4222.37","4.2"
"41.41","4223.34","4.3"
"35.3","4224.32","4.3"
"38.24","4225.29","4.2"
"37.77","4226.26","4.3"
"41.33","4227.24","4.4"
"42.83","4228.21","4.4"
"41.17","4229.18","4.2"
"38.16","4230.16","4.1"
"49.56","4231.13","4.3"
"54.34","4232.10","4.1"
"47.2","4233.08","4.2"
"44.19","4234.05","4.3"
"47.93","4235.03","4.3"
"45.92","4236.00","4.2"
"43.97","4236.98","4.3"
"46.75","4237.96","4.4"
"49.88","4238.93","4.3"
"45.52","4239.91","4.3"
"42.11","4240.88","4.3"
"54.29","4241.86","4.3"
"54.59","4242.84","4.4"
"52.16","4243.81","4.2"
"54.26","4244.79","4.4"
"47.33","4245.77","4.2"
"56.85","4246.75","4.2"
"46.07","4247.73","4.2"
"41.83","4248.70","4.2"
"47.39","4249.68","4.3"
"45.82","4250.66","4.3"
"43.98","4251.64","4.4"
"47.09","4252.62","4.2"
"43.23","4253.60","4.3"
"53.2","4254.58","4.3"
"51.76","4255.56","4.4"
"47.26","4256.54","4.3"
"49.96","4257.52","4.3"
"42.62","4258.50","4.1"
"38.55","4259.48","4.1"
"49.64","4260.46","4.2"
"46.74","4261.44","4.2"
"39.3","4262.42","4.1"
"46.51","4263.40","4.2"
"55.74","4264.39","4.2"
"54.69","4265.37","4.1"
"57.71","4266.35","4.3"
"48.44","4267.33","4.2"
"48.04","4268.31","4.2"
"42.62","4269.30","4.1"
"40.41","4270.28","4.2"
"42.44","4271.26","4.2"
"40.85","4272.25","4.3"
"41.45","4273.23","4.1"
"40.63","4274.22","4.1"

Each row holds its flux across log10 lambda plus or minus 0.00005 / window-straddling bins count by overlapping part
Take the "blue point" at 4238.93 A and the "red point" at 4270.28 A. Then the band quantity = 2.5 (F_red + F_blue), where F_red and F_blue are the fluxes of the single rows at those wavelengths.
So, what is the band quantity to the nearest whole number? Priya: 226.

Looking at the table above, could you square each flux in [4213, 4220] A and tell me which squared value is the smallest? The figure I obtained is 2239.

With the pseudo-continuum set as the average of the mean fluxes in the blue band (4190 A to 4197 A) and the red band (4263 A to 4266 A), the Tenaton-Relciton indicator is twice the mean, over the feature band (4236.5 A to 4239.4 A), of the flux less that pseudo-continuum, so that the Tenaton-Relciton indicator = -6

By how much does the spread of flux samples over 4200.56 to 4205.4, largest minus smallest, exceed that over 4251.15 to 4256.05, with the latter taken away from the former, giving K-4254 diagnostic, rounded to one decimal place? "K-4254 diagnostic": -4.3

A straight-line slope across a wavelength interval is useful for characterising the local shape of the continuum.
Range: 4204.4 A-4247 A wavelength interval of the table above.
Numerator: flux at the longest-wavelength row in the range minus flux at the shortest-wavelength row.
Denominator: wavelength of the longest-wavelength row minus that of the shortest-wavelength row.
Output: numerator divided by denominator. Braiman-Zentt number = 0.2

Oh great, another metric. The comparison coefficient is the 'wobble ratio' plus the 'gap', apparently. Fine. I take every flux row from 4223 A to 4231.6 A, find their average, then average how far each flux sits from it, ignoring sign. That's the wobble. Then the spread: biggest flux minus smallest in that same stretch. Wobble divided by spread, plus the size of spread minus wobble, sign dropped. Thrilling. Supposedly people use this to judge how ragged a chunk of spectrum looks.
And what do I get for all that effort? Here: 11.6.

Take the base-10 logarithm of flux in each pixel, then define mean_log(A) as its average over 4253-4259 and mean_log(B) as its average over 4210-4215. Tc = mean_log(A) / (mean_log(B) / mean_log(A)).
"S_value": 1.65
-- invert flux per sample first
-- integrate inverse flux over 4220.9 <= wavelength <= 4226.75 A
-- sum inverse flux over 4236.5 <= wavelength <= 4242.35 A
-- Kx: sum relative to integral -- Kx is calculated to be 0.93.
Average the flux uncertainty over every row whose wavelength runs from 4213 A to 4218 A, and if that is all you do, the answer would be 4.44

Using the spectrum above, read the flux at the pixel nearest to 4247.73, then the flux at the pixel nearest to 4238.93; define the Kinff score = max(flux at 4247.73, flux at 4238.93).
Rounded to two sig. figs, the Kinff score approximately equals 50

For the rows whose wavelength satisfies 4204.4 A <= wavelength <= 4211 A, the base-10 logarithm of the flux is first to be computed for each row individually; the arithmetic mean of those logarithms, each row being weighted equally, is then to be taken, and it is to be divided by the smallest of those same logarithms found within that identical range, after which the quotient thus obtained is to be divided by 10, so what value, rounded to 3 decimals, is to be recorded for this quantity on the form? 0.101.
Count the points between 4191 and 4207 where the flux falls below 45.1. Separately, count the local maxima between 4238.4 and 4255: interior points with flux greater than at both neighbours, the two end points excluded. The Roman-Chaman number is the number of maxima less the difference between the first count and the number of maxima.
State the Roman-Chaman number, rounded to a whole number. 1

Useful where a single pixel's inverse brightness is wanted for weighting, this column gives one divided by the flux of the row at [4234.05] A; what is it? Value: 0.0226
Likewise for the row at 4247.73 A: 0.0217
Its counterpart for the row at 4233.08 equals 0.0212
